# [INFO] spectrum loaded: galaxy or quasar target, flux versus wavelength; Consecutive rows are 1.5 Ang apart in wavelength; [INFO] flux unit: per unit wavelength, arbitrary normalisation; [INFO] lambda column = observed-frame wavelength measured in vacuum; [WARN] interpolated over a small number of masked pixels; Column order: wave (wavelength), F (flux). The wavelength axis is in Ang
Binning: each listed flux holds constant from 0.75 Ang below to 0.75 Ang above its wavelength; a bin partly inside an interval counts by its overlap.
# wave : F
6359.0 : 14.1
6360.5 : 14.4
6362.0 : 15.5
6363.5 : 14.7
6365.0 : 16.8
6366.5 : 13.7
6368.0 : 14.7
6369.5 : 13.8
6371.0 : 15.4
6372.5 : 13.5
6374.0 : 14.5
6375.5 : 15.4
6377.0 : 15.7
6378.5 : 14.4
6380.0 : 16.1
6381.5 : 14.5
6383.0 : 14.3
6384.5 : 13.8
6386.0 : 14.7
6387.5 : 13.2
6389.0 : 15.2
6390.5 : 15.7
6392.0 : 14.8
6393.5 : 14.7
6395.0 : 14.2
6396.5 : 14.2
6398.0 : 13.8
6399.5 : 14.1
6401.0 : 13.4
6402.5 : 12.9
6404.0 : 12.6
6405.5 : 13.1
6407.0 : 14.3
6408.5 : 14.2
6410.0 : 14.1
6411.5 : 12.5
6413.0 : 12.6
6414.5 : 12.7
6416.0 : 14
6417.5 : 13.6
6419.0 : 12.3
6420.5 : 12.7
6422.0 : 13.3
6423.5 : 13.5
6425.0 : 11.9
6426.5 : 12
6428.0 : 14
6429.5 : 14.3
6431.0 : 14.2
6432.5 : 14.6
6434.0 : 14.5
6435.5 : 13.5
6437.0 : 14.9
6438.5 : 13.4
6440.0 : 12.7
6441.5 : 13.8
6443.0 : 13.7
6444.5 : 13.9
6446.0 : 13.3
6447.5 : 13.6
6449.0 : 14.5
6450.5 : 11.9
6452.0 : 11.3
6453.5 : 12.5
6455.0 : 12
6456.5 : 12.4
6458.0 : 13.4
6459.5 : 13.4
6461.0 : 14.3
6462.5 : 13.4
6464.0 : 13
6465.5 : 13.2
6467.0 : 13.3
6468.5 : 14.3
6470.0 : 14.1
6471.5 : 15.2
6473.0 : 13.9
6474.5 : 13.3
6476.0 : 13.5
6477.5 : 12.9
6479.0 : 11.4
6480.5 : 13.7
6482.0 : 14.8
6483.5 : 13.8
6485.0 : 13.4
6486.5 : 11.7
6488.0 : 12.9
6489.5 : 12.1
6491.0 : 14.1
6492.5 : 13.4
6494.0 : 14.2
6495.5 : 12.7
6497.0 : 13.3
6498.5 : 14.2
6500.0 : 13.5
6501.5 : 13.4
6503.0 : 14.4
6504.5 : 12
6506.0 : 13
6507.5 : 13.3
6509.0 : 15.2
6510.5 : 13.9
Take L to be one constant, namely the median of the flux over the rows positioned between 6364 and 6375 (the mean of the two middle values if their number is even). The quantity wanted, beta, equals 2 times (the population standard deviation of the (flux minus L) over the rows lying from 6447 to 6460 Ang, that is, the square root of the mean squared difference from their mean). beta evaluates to 1.9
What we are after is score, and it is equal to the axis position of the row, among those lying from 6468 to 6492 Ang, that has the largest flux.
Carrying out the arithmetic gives 6471.5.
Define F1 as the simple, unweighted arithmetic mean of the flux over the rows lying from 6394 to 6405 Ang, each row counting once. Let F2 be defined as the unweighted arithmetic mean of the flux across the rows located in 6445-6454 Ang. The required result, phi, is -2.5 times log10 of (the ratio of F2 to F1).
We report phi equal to 0.06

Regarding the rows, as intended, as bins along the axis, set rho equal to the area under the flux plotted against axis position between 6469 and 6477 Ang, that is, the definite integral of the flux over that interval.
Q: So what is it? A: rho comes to 112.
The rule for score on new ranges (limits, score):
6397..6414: 6407.0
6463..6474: 6471.5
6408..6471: 6437.0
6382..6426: 6390.5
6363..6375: 6365.0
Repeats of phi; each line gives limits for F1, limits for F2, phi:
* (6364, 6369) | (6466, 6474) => 0.07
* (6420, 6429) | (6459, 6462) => -0.08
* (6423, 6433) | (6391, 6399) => -0.07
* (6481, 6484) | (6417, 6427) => 0.12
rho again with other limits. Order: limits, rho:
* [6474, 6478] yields 53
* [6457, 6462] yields 68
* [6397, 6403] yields 82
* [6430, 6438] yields 114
